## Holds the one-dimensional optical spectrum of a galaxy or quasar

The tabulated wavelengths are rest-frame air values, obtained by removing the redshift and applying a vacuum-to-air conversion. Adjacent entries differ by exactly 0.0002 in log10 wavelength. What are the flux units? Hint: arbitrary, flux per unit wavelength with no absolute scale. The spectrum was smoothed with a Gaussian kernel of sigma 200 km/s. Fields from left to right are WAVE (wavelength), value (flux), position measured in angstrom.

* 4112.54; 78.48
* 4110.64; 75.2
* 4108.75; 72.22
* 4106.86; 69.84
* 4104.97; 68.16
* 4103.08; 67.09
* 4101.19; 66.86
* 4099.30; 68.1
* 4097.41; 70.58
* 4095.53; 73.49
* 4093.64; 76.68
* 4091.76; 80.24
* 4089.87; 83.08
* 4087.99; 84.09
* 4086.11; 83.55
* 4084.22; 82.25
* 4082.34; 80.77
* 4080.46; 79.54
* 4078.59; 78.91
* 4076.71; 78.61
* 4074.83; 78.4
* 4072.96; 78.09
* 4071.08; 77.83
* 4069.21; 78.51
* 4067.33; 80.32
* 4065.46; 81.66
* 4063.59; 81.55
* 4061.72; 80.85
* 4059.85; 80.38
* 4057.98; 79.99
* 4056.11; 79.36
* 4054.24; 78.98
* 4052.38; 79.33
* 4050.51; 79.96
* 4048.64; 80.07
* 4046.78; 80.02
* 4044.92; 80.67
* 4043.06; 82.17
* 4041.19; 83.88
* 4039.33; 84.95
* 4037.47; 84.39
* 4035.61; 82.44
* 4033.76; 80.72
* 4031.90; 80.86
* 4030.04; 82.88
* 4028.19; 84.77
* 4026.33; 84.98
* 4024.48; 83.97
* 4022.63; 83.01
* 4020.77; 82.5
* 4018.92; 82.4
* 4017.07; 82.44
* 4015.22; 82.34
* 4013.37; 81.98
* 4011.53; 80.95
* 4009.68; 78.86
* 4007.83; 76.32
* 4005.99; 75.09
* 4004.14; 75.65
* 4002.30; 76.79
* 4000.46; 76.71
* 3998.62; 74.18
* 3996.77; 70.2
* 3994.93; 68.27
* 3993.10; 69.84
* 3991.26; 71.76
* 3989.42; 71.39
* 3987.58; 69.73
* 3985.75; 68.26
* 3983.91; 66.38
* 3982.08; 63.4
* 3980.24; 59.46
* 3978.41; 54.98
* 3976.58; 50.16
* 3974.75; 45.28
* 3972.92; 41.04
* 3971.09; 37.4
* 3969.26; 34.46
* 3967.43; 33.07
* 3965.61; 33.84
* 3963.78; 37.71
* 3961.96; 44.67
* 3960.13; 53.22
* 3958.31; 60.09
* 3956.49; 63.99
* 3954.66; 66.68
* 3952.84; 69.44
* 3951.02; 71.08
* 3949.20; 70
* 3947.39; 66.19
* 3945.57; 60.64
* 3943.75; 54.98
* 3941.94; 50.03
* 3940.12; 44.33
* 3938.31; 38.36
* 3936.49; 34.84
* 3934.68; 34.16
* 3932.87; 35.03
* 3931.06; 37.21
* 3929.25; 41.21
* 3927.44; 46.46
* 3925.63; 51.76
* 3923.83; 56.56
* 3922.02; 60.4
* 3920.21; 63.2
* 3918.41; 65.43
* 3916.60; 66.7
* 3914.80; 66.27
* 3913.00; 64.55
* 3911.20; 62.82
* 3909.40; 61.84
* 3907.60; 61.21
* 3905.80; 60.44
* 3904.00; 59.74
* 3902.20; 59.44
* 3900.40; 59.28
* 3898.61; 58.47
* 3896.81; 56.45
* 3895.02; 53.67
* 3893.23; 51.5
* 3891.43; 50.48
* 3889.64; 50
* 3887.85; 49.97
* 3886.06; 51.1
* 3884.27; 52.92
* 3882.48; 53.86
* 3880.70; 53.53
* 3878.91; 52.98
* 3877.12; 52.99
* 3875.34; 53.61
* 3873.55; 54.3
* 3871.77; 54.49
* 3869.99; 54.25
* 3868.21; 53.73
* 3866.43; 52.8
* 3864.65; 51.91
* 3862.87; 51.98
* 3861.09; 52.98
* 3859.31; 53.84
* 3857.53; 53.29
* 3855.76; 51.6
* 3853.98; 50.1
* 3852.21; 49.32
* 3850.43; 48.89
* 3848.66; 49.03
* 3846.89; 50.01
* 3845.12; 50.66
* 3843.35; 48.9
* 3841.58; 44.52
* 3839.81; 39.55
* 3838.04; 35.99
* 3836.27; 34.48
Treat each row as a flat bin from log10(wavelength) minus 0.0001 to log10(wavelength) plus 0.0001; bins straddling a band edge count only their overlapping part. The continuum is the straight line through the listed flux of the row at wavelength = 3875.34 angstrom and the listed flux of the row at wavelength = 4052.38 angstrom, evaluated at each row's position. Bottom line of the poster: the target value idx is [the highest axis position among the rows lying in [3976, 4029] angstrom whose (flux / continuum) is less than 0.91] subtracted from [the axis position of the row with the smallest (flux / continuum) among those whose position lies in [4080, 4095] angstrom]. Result 113.4 angstrom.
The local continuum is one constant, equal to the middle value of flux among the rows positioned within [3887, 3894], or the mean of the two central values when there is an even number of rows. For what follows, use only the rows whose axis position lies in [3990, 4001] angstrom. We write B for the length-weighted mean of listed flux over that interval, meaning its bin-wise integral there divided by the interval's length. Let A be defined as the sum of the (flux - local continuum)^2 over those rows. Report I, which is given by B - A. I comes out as -2773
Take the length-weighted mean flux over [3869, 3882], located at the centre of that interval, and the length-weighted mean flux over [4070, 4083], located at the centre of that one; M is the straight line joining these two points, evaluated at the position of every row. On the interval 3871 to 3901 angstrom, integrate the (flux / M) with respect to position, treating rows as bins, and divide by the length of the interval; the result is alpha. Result 0.97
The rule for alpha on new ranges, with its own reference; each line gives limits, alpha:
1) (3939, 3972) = 0.83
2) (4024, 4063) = 1.09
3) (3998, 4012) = 1.10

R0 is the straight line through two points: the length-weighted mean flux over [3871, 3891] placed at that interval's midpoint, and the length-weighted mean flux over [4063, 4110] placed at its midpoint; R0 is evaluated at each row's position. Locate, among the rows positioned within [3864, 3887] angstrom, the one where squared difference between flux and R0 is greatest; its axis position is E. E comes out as 3871.77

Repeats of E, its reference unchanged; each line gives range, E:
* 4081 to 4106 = 4101.19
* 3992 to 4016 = 4015.22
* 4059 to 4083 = 4063.59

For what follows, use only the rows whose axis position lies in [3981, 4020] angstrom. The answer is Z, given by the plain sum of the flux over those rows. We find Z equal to 1563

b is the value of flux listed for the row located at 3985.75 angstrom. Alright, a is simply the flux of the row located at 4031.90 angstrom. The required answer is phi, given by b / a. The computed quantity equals 0.84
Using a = 80.86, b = 68.26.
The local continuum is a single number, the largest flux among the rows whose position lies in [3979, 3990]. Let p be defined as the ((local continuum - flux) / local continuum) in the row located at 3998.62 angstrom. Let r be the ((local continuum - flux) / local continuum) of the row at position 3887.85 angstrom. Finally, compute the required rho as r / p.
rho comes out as -7.7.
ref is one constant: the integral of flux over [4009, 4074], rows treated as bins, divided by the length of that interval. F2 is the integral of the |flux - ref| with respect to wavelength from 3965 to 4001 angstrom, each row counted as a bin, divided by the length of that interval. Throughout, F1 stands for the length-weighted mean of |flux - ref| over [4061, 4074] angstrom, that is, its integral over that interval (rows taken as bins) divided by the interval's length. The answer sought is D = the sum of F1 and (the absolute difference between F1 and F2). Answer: 23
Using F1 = 2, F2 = 23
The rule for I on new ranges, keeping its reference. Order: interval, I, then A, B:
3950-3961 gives -1304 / 1368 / 64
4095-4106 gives -2086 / 2155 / 69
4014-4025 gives -6271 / 6354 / 83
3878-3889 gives 13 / 39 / 52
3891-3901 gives -146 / 201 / 55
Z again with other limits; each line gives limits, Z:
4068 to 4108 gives 1605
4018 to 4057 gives 1722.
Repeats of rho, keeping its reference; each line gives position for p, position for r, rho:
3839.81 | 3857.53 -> 0.6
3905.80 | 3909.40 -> 0.9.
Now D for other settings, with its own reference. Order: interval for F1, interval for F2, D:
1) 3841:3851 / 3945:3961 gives 49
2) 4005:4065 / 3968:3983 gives 33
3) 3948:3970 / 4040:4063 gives 54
